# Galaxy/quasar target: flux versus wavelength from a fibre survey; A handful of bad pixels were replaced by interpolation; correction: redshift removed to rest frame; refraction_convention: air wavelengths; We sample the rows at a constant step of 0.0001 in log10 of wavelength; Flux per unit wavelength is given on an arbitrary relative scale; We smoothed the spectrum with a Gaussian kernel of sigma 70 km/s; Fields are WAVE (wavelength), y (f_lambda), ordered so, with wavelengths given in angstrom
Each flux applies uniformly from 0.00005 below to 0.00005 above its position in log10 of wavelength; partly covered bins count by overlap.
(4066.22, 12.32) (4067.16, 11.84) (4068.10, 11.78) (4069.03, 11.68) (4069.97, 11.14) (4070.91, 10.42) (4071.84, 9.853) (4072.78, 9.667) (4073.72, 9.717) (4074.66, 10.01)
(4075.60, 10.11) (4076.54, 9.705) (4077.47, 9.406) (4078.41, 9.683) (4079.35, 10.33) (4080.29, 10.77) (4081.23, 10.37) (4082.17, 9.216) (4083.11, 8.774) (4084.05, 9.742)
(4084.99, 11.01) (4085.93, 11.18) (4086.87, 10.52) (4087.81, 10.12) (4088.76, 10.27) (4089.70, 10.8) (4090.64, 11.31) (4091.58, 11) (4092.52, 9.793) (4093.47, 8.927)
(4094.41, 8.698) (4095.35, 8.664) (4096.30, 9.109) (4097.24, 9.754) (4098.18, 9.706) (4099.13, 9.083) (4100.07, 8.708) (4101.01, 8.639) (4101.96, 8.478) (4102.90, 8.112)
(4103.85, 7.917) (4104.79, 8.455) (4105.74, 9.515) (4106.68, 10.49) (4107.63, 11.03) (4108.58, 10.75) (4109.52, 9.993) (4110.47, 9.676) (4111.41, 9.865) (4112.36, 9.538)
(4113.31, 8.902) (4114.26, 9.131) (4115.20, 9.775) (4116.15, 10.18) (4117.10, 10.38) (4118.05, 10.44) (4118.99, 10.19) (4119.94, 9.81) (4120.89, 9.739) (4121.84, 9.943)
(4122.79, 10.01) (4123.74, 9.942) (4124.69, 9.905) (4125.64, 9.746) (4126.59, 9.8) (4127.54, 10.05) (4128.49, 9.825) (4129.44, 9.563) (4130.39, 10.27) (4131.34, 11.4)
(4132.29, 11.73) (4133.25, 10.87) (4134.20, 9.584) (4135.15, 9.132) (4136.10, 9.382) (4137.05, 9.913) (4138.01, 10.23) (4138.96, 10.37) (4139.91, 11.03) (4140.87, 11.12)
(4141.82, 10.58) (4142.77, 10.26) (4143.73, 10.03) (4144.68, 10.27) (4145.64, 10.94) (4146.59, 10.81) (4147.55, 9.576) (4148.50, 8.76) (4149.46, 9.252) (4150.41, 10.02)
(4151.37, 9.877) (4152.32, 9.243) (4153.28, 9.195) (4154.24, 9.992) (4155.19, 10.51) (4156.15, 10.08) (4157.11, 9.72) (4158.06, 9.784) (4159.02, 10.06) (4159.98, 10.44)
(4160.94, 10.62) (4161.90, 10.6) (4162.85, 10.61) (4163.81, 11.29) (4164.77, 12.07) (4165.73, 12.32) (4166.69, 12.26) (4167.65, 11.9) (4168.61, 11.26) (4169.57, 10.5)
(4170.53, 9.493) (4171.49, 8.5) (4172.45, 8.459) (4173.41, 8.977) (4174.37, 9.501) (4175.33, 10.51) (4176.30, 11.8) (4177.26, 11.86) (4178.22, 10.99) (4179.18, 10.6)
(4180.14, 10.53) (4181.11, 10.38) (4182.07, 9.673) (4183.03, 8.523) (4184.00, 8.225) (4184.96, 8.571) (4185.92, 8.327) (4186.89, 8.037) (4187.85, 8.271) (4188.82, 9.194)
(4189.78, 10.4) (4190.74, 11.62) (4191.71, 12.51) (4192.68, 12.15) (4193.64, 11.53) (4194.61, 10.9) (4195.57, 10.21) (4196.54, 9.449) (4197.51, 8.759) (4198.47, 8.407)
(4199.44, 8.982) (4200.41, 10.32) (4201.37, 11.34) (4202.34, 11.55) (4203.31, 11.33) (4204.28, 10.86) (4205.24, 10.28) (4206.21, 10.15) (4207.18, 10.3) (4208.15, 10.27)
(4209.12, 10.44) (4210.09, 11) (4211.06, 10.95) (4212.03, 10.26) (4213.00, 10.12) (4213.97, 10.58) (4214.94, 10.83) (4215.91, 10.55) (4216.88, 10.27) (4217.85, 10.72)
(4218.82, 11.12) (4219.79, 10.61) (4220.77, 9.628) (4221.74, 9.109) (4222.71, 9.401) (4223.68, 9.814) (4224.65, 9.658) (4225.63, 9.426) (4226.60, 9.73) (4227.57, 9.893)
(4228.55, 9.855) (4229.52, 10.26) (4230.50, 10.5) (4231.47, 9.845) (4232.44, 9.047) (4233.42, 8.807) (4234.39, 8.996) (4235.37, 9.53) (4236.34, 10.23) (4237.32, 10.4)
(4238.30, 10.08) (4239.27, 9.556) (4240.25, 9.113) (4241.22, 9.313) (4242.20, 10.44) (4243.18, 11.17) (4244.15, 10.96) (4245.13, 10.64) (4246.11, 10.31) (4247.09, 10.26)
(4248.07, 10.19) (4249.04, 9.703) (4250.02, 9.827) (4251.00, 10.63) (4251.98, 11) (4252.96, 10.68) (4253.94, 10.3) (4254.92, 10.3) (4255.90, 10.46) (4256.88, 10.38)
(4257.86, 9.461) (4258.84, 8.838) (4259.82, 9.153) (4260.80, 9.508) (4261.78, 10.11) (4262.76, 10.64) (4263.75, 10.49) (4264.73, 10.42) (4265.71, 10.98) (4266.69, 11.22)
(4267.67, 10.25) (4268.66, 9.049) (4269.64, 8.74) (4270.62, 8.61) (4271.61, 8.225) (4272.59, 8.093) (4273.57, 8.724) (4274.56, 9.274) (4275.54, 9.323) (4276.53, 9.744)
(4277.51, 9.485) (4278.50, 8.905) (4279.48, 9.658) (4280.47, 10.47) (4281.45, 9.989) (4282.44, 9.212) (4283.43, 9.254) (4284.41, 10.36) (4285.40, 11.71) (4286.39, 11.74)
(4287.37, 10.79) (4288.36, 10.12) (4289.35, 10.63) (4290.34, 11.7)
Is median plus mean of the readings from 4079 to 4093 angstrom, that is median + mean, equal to 20.7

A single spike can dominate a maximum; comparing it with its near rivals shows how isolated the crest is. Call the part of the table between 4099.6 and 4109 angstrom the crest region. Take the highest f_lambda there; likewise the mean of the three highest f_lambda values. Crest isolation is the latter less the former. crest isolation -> -0.27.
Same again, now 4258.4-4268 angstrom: -0.27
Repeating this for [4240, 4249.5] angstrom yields -0.25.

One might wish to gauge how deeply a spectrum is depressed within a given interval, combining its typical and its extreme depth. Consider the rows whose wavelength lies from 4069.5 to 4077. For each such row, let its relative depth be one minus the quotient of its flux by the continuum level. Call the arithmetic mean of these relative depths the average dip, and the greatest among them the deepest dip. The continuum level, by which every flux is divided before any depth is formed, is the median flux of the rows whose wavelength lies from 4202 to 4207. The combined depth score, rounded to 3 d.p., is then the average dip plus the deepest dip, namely 0.182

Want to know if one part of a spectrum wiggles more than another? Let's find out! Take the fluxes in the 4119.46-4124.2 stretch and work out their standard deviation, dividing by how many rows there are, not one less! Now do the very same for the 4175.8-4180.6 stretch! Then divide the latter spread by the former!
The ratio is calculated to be 5.8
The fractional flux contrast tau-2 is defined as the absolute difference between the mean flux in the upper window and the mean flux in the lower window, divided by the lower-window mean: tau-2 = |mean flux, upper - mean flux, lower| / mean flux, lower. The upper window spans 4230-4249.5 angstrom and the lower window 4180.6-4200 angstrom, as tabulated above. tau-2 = 0.026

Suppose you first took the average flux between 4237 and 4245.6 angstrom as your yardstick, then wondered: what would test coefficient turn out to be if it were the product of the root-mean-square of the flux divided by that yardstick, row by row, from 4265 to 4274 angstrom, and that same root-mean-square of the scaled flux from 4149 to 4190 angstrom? 0.92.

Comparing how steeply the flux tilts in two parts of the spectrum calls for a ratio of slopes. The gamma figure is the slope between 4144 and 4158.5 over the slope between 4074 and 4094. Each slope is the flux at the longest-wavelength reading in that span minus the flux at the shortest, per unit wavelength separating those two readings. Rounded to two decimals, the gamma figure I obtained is 0.63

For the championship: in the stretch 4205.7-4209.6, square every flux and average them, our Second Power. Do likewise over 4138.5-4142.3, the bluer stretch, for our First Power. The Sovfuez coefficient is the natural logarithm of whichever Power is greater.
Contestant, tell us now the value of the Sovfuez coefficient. 4.76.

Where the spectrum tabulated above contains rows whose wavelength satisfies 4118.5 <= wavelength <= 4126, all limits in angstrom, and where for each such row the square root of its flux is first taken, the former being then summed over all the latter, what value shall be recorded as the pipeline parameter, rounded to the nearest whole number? 25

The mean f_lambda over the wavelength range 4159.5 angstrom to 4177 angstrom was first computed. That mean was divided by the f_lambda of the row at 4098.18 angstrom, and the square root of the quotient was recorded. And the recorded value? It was 1.05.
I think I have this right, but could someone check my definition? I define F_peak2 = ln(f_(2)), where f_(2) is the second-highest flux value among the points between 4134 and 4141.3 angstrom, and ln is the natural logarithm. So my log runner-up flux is 2.40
